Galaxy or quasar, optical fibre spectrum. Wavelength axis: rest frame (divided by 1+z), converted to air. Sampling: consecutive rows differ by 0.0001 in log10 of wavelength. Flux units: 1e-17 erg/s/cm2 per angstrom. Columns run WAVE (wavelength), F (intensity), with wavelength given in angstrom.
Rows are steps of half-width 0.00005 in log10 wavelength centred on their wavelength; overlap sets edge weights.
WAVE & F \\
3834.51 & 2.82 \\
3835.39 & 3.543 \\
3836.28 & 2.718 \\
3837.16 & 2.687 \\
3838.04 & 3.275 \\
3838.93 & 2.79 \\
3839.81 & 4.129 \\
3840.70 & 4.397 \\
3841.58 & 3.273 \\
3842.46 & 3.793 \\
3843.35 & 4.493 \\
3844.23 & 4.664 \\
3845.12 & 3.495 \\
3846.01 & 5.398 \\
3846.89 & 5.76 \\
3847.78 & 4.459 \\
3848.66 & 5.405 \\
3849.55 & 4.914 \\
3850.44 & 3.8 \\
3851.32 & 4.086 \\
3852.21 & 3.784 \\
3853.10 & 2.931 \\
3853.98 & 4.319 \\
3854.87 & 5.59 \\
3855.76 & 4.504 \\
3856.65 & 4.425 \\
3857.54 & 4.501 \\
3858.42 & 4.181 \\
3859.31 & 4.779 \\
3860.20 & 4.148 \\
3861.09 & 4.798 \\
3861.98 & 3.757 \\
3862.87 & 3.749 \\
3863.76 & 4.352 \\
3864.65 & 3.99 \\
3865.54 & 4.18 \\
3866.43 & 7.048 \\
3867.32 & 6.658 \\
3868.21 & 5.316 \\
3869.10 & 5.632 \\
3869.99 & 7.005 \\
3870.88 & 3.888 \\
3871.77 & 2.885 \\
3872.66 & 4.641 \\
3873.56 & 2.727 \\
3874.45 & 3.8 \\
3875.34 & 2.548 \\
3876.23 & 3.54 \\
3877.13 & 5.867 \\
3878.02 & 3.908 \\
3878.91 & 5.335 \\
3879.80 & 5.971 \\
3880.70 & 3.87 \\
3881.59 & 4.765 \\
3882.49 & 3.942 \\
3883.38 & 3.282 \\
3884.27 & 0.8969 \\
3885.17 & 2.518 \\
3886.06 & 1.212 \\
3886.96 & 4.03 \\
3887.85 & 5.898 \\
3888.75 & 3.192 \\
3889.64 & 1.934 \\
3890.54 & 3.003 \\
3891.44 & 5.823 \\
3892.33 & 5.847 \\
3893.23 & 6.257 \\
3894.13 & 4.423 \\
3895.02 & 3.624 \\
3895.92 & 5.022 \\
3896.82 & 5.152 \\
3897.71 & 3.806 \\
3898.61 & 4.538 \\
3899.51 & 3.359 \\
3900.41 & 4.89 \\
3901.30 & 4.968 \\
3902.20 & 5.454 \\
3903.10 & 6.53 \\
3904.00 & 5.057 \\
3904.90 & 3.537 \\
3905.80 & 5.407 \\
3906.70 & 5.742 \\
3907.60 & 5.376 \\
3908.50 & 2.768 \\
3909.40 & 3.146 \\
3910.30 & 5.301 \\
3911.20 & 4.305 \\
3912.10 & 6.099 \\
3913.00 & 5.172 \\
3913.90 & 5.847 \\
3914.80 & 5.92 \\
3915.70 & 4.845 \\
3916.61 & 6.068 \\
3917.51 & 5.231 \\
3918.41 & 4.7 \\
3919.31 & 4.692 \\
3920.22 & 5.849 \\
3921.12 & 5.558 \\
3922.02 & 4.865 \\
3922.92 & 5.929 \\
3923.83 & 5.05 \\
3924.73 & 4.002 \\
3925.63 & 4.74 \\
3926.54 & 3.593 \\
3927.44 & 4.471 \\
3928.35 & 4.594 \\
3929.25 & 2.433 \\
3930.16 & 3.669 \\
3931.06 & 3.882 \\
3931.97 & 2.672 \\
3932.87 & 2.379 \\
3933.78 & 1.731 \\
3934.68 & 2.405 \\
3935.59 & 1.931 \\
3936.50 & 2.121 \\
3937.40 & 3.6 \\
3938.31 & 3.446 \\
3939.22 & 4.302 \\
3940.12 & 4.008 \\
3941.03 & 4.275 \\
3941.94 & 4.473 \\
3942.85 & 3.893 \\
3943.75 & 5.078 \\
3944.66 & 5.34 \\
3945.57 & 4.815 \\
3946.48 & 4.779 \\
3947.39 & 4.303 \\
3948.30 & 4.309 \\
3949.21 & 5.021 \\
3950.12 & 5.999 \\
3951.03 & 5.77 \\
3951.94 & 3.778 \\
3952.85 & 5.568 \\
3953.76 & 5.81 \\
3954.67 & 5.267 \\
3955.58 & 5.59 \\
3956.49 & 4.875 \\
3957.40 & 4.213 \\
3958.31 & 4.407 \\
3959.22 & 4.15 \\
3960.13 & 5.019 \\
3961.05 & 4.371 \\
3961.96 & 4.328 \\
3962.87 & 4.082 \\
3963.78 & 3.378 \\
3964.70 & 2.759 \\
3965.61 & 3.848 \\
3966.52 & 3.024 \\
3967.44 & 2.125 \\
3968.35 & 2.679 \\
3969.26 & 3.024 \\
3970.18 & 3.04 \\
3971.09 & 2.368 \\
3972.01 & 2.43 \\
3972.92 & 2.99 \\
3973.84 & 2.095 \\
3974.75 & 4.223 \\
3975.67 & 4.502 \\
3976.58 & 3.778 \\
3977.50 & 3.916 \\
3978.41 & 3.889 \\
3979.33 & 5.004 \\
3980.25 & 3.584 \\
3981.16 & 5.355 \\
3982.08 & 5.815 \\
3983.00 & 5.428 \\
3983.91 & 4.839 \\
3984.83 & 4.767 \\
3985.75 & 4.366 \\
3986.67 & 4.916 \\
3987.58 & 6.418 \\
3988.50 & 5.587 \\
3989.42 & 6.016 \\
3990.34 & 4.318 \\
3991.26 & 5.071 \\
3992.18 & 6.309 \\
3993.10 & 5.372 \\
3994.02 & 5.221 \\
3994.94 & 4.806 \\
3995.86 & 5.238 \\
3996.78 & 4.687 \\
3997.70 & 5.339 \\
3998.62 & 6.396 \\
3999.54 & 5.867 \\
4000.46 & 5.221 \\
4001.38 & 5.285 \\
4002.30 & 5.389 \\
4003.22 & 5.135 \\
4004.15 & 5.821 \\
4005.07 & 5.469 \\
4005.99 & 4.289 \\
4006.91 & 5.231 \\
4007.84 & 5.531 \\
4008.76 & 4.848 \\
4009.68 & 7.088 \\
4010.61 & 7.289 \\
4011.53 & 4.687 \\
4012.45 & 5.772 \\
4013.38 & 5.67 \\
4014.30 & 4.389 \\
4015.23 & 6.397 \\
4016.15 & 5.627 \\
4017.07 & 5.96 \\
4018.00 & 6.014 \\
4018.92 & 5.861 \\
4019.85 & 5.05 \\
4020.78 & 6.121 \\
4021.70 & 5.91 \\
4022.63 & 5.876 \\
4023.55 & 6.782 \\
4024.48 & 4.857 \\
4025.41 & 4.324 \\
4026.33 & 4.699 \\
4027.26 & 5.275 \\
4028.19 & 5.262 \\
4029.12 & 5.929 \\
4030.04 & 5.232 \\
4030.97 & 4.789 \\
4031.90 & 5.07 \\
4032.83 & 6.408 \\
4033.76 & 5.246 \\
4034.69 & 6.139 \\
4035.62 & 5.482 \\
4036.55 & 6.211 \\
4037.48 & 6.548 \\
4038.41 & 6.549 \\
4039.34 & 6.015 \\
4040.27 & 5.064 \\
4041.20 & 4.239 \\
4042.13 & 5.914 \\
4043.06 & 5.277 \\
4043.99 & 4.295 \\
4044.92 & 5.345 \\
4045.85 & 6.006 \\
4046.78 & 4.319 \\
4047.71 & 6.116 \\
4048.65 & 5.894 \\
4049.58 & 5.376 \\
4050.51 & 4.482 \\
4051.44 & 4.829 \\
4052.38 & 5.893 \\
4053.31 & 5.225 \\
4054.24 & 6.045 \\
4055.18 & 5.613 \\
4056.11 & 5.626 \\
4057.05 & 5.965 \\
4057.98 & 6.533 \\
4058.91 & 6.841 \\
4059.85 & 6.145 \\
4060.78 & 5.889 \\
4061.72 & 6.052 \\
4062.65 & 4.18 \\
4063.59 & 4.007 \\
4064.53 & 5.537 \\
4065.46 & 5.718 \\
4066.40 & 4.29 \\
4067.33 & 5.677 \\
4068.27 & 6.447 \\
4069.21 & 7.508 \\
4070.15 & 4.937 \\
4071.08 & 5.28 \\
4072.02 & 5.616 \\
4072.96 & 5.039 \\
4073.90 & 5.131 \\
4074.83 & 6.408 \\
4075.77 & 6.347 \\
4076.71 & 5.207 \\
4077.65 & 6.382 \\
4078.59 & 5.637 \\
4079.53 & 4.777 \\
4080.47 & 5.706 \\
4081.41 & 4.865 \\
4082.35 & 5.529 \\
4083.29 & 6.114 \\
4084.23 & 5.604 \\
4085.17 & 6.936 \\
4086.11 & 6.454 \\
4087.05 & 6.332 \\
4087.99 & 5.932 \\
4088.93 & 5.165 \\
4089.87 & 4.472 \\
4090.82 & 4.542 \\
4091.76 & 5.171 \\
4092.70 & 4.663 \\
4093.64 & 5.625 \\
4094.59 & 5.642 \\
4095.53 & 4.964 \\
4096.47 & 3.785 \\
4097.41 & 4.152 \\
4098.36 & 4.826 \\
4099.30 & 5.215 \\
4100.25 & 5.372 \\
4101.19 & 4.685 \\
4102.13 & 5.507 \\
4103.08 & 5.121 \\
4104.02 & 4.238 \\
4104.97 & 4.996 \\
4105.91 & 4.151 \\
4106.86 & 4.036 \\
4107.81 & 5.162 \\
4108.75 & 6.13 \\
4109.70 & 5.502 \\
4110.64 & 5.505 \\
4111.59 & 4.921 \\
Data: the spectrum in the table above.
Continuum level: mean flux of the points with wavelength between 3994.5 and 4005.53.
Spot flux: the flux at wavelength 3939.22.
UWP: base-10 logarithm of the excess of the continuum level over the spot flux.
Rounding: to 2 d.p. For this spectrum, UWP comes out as 0.04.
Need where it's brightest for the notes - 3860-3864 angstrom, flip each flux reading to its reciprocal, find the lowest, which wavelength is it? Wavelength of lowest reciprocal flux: 3861.09 angstrom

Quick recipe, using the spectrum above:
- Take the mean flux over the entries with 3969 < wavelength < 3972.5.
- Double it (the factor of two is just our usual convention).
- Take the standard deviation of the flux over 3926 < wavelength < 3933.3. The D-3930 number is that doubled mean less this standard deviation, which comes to 4.6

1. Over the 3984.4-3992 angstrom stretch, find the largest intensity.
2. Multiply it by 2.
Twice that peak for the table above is 12.8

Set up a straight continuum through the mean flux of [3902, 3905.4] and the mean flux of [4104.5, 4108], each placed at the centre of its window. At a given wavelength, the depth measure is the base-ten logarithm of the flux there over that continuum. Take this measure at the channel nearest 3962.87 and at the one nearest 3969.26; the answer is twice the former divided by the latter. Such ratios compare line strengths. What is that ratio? 0.8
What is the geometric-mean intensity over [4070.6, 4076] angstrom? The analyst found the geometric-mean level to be 5.6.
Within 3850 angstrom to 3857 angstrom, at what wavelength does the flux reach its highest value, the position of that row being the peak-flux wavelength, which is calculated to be 3854.87 angstrom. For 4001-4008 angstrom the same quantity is 4004.15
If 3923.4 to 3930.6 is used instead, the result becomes 3923.83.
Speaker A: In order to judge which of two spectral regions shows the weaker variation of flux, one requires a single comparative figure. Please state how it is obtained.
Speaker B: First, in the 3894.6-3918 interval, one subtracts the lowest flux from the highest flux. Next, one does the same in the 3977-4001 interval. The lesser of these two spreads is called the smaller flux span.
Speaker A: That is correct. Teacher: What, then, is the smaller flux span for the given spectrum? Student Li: 2.83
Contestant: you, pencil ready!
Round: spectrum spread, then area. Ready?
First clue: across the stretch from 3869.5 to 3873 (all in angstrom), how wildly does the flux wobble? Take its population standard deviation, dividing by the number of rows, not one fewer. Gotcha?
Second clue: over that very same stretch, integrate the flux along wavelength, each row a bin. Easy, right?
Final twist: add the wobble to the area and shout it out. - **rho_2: 18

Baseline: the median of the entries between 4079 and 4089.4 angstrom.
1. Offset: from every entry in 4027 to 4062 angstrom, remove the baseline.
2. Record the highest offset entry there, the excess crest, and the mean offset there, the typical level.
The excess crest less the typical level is 1.2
